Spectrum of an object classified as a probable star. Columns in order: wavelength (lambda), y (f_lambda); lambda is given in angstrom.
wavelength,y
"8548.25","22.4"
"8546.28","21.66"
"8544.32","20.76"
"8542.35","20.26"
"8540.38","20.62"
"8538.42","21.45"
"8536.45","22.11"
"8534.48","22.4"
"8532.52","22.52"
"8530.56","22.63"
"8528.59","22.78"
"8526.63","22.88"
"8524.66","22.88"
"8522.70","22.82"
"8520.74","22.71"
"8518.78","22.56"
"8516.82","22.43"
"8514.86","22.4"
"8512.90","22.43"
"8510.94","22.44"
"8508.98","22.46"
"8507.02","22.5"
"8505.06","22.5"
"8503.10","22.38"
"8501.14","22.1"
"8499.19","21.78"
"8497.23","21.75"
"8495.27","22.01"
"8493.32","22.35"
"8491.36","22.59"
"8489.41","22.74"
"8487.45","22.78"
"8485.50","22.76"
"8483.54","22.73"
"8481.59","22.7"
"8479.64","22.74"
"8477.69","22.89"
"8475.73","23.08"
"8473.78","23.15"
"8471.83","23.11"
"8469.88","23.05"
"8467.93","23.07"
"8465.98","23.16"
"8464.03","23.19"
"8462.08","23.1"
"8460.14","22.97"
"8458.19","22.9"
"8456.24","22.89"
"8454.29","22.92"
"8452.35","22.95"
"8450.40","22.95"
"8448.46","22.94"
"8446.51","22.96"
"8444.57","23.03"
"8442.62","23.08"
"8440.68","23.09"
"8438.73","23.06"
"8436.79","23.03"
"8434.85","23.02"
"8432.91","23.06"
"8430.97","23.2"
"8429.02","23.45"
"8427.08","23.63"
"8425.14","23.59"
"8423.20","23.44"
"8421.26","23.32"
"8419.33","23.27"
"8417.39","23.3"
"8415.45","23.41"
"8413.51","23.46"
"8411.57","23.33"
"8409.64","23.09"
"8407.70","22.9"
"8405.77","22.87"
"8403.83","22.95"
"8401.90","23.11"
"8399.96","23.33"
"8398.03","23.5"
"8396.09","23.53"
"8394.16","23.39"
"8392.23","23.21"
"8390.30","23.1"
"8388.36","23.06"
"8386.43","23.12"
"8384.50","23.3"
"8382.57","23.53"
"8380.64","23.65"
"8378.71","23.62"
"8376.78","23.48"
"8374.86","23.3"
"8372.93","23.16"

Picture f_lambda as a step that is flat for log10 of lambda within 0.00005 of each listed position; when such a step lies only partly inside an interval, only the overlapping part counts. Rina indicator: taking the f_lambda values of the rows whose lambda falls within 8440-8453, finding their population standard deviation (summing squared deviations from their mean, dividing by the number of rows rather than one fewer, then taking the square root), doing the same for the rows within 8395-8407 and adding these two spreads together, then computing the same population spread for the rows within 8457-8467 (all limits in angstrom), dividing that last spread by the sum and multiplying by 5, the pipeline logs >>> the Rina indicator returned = 1.8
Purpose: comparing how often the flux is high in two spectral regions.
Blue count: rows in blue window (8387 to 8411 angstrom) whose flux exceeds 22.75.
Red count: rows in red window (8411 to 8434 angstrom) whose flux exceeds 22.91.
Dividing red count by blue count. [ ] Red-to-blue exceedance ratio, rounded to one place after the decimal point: 1.0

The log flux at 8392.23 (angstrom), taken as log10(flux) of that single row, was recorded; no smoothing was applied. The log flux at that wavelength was 1.37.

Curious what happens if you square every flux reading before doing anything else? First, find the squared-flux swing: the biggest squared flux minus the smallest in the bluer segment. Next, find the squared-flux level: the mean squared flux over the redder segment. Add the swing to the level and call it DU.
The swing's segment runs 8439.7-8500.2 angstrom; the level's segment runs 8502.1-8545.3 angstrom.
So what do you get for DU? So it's 559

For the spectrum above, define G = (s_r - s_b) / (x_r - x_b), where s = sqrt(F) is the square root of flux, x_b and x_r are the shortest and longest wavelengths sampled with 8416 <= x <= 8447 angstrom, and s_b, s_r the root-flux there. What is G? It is -0.0012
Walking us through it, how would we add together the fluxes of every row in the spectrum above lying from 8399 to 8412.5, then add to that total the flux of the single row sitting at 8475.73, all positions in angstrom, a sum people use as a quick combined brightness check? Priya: 185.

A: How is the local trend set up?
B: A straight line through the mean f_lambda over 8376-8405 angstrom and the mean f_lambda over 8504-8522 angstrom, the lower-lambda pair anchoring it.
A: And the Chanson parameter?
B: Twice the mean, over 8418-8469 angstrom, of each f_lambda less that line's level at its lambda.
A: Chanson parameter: 0.33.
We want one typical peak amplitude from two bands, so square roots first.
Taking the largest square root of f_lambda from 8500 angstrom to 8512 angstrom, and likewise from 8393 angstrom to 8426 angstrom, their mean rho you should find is 4.800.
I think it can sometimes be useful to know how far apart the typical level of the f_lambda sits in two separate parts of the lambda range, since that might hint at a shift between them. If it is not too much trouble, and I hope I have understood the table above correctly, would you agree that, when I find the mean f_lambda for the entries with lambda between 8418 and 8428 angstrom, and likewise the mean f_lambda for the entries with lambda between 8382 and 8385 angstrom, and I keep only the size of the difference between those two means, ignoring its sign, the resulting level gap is 0.04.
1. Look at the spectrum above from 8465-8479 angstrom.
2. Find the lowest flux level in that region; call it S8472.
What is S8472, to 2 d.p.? 22.89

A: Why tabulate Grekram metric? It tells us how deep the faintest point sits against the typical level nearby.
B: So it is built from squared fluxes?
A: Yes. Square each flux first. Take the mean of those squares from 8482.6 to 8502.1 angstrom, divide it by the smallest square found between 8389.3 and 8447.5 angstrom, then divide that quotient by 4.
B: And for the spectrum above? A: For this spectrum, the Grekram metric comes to 0.239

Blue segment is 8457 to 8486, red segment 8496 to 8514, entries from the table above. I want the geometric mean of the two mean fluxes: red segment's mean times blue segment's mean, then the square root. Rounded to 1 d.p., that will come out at 22.6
